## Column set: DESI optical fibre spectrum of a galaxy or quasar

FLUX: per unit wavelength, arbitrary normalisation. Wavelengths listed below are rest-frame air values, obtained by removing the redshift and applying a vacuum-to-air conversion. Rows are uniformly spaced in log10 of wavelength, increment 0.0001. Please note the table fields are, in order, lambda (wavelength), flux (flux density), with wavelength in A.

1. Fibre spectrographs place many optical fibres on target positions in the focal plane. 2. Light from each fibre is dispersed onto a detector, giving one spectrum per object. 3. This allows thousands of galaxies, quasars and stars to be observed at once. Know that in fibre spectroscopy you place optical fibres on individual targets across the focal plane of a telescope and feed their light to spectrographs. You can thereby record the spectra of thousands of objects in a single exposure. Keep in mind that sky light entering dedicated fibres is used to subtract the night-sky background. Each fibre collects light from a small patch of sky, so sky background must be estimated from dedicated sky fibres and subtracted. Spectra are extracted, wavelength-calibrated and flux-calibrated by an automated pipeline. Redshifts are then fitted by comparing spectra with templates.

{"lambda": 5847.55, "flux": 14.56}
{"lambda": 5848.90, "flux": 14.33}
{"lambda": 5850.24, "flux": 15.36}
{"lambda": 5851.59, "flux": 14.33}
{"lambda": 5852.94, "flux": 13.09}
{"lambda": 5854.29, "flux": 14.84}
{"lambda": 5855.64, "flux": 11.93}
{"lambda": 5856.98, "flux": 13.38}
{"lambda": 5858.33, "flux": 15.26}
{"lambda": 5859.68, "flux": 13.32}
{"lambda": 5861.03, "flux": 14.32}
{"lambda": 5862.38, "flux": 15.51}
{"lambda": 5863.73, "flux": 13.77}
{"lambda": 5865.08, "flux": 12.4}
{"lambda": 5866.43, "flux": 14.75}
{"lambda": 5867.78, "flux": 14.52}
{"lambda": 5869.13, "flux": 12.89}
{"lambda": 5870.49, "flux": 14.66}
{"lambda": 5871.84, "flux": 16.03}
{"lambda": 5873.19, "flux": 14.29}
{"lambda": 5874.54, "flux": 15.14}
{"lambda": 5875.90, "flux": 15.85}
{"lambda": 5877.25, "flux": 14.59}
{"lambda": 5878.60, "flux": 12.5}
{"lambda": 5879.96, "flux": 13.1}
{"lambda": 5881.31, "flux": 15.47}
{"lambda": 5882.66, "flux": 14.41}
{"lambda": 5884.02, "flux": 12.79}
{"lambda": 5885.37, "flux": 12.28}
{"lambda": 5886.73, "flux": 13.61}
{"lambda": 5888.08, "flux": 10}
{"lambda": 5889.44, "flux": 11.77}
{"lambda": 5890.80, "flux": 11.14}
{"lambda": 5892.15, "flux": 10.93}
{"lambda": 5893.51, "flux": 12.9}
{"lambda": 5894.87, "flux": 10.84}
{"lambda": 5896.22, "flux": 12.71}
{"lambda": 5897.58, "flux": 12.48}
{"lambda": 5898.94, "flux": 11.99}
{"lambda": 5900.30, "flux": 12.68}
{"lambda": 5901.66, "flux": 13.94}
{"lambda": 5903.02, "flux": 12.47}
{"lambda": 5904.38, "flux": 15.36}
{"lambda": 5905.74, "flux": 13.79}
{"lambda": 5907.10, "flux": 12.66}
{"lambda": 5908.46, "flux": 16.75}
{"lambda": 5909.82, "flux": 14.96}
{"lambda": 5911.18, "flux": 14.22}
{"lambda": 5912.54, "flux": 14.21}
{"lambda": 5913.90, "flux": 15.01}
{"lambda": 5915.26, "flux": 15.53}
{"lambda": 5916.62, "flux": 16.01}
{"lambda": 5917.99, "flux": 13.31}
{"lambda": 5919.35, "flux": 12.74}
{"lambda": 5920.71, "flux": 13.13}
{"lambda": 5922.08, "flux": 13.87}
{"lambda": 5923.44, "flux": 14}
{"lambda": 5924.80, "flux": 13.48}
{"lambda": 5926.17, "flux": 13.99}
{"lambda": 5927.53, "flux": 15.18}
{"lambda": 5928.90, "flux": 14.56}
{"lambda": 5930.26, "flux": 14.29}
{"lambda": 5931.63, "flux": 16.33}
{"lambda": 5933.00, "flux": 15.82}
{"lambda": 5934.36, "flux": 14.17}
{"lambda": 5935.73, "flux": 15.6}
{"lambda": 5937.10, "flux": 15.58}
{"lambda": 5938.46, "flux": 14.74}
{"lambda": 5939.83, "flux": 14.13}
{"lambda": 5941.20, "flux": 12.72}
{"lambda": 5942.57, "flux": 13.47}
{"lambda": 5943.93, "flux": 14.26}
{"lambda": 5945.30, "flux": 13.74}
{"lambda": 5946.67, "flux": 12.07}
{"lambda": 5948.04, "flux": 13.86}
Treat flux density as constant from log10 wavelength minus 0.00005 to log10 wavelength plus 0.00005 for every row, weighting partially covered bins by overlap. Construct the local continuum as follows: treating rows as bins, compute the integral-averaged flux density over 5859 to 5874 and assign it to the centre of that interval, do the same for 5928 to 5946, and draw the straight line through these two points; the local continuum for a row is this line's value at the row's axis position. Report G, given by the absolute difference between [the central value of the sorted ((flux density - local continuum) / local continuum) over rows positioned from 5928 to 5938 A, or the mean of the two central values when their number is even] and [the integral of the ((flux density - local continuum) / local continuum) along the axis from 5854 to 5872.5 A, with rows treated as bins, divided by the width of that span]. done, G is 0.08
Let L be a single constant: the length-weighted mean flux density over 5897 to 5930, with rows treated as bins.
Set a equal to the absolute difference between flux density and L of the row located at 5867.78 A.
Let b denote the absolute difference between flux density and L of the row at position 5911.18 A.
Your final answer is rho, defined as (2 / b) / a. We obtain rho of 20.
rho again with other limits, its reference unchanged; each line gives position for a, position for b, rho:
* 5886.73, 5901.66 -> 59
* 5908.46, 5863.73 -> 3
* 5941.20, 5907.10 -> 1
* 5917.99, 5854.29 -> 3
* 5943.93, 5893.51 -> 8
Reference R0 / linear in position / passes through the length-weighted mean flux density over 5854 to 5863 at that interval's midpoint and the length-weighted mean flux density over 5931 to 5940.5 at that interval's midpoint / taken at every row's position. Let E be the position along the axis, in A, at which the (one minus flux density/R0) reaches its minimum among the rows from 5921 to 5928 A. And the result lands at 5927.53 A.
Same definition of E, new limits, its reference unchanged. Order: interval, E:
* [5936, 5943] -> 5937.10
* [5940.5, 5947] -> 5943.93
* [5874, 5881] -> 5875.90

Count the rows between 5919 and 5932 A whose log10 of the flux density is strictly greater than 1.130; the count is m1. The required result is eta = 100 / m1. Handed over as 14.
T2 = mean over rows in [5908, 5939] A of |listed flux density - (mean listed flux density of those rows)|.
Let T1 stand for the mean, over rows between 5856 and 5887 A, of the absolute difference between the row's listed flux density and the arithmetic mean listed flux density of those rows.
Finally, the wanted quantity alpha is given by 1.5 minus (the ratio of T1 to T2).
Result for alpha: 0.4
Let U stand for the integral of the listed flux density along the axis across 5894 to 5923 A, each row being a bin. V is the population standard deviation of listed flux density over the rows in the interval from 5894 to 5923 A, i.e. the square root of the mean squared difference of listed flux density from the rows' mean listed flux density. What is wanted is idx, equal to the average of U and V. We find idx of 200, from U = 399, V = 1.4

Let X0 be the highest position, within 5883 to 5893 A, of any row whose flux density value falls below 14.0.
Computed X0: 5892.15 A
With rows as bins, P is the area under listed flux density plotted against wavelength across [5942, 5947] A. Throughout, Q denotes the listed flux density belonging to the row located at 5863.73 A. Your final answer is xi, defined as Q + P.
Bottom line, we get 81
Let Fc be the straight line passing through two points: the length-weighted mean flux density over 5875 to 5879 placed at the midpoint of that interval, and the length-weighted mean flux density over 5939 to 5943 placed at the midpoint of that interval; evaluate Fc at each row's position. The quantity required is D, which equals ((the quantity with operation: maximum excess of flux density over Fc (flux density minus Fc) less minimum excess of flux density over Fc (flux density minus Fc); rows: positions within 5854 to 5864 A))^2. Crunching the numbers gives 13.6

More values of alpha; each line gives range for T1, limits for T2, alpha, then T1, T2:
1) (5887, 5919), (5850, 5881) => 0.0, 1.47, 0.97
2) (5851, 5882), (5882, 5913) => 0.7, 0.97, 1.24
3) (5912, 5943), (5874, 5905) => 0.8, 0.88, 1.26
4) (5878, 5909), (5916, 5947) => 0.2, 1.15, 0.88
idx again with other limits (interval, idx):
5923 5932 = 66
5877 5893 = 102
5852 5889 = 257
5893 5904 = 70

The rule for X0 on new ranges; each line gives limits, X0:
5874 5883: 5879.96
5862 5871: 5869.13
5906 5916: 5907.10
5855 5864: 5863.73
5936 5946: 5945.30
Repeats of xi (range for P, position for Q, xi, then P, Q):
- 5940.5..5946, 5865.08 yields 87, 74.5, 12.4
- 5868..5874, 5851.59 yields 101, 86.9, 14.33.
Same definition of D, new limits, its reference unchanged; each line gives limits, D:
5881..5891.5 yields 28.8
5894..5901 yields 3.7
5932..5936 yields 2.7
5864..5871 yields 5.6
